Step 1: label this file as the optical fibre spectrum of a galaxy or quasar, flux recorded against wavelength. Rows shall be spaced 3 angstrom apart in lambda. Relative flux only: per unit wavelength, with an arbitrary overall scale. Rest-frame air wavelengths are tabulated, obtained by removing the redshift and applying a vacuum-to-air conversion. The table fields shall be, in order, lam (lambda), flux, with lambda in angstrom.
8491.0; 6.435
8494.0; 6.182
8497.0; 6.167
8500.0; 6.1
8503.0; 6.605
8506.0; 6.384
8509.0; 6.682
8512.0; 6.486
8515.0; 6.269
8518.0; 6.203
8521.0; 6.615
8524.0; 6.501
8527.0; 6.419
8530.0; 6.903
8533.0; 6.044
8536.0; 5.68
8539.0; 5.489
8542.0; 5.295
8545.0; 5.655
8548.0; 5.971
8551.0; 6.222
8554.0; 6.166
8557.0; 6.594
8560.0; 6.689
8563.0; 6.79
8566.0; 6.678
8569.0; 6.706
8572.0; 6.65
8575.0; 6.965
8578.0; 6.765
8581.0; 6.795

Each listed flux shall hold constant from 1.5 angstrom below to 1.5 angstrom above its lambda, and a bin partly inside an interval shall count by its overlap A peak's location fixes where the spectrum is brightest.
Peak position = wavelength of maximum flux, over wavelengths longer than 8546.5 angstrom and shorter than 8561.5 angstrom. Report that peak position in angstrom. 8560.0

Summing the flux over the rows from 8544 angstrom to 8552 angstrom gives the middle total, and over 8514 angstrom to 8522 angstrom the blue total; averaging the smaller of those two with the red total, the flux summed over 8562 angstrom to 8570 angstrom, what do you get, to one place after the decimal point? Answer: 19.0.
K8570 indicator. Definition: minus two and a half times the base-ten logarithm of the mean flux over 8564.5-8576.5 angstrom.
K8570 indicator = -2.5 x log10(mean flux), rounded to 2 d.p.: -2.07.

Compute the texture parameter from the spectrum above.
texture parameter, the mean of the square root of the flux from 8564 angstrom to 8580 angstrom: 2.599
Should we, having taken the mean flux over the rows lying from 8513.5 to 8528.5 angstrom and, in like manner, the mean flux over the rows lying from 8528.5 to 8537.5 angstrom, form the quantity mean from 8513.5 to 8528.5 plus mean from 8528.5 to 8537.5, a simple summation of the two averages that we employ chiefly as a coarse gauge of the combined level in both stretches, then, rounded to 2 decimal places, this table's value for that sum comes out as 12.61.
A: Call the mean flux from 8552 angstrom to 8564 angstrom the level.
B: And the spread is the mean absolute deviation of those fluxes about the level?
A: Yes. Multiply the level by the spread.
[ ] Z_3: 1.29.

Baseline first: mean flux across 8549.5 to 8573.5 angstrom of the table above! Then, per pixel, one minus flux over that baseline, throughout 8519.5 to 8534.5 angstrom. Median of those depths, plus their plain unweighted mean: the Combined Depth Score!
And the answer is 0.02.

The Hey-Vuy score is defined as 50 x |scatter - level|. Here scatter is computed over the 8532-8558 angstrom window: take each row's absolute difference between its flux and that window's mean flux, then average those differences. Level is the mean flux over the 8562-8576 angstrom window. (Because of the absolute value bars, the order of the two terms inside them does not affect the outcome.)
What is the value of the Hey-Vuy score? 321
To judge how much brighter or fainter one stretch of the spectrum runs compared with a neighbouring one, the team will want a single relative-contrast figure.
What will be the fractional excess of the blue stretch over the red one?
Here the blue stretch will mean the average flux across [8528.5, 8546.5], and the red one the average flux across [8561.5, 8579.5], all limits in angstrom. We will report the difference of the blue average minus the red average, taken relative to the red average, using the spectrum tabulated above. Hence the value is -0.14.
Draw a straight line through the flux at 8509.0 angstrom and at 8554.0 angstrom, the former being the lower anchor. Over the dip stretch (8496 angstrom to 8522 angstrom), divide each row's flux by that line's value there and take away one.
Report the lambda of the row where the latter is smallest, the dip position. 8500.0 angstrom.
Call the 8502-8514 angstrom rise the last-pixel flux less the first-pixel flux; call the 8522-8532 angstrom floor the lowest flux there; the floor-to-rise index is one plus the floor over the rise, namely -53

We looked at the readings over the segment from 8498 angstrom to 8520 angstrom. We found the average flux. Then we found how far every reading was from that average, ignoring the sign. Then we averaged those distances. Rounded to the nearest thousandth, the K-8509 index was 0.172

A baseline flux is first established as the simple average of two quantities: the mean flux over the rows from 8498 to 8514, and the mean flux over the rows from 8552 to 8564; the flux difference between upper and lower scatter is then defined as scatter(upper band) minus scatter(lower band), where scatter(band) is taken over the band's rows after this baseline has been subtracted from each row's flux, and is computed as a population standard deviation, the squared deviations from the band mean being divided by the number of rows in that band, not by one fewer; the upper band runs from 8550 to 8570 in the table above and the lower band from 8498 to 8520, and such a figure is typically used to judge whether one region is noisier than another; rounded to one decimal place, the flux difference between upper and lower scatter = 0.0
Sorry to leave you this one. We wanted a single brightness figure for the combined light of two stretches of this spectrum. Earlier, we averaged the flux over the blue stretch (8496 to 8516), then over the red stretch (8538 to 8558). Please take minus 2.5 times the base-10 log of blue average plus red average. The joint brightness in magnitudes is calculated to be -2.725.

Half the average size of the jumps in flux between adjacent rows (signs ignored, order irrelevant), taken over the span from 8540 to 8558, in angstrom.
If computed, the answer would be 0.141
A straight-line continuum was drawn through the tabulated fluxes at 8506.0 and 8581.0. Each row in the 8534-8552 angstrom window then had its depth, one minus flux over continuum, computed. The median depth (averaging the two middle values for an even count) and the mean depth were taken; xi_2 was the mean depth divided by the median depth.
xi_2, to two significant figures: 0.96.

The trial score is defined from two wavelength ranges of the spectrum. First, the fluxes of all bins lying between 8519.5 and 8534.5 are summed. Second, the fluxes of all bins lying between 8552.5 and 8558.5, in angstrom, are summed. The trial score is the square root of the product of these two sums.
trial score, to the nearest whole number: 20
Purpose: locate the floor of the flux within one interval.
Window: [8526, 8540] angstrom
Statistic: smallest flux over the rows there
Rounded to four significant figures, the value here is 5.489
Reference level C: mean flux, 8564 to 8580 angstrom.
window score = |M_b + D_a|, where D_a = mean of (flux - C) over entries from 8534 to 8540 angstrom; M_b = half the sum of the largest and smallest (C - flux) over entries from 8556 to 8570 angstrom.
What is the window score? 1.1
